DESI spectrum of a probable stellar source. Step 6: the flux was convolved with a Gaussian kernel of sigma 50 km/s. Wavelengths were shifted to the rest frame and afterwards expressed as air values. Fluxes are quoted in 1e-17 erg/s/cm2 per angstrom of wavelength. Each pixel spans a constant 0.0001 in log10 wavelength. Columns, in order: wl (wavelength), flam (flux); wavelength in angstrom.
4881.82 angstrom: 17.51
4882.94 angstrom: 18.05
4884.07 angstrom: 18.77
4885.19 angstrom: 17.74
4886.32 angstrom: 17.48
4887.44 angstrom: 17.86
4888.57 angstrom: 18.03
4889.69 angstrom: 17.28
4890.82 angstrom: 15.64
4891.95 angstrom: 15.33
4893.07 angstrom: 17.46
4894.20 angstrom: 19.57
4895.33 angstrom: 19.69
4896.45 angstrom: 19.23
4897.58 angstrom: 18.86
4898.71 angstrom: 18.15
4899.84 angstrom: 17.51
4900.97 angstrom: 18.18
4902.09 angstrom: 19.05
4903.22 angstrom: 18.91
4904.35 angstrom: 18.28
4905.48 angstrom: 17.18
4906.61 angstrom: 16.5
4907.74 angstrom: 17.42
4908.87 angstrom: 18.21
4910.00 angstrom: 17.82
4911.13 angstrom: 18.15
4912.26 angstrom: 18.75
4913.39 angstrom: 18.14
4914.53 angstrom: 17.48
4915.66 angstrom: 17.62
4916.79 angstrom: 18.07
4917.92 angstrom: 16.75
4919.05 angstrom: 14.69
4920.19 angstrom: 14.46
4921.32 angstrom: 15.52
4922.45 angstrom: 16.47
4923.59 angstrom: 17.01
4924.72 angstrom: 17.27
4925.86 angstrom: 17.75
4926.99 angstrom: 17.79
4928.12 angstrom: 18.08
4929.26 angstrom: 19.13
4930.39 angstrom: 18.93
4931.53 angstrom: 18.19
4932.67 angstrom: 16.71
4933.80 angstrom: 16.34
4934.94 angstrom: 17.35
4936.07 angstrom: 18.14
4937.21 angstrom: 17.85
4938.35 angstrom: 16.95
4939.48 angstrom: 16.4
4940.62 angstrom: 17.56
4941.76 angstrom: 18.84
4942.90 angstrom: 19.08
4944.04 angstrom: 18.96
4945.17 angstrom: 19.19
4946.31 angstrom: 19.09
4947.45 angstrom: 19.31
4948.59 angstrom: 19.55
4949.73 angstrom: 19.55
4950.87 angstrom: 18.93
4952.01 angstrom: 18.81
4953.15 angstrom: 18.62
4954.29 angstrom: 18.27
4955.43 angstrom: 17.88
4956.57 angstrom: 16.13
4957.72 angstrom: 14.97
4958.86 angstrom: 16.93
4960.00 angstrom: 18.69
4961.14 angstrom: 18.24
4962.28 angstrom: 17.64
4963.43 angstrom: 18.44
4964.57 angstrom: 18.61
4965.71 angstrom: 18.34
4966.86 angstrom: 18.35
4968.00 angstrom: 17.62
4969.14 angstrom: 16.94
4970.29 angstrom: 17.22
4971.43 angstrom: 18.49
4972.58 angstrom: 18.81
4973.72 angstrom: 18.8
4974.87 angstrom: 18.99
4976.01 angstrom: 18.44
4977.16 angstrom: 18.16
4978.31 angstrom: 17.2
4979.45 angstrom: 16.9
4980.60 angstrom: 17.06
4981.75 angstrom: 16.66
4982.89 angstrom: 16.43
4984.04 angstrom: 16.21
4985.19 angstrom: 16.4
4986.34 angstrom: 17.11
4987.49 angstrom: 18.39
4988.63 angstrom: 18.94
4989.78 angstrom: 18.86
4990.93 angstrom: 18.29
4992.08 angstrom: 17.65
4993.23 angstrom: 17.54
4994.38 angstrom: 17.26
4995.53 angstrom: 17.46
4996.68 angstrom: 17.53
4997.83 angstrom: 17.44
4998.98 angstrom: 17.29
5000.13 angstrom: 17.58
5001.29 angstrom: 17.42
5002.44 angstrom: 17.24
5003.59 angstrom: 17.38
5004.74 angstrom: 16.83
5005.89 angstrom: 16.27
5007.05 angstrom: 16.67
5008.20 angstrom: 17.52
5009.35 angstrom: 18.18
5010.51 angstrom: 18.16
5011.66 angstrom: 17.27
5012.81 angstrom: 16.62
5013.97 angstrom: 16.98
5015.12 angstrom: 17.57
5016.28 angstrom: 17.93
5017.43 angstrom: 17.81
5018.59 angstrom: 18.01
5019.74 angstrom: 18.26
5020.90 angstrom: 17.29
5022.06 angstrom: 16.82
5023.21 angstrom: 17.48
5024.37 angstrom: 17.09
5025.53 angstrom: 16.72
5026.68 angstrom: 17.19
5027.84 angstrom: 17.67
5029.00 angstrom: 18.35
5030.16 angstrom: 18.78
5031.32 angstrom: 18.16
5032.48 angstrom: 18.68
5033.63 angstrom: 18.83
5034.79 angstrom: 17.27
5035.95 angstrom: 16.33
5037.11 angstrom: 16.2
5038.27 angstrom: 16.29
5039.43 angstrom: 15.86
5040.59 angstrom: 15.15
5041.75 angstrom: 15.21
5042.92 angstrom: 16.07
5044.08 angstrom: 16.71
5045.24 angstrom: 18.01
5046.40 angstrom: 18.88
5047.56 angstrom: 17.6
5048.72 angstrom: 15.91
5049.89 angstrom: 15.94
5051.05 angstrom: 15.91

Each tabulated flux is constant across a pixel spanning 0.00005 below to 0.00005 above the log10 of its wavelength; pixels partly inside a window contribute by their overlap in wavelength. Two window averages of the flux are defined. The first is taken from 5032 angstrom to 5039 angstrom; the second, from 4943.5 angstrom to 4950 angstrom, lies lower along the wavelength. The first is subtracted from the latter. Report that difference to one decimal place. 2.0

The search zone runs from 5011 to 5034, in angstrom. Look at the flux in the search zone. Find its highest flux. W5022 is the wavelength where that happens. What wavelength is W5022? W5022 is 5033.63 angstrom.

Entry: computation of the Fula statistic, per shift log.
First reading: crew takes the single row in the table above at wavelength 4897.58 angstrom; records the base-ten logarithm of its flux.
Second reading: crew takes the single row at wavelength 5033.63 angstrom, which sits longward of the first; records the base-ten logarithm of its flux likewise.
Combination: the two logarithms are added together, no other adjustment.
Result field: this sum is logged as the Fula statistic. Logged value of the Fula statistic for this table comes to 2.55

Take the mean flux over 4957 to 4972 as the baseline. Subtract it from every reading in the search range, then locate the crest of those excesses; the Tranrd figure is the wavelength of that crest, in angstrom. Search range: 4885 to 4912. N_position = 4895.33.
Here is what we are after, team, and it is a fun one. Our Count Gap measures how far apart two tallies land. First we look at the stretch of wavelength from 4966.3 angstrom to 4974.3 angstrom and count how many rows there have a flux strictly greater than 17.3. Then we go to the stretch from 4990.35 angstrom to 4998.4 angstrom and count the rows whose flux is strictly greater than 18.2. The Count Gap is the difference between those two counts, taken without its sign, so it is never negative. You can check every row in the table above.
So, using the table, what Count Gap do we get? 4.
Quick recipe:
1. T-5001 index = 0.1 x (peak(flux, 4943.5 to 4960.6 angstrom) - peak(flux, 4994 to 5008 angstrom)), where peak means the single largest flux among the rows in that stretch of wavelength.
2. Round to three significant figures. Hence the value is 0.197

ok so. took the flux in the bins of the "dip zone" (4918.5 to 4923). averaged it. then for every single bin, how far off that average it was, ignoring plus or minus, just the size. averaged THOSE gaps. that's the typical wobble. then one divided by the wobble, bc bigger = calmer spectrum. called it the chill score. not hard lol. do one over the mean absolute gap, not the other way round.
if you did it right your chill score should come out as 1.4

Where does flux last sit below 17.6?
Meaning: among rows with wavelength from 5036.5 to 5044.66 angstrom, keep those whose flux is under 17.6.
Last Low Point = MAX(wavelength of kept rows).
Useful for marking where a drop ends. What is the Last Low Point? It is 5044.08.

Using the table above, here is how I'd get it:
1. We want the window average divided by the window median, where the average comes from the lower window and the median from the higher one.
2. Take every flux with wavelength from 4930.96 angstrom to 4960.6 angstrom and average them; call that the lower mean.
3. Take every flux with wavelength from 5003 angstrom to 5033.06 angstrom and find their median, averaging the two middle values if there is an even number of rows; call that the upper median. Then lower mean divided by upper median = 1.03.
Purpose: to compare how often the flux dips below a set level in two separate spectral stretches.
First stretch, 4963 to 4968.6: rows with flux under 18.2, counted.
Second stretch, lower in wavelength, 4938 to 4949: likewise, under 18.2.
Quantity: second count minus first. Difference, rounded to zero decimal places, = 2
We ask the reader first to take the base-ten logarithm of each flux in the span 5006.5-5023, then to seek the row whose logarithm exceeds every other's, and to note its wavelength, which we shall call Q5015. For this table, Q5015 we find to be 5019.74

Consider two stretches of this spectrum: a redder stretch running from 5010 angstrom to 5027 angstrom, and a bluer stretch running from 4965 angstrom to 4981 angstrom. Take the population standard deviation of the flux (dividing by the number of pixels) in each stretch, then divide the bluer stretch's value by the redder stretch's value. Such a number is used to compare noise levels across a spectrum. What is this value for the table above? 1.44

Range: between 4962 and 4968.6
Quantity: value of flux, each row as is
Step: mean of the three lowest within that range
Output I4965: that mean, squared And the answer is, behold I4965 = 319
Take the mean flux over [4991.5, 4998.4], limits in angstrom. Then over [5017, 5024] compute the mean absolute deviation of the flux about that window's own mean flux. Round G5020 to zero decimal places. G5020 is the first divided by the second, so 42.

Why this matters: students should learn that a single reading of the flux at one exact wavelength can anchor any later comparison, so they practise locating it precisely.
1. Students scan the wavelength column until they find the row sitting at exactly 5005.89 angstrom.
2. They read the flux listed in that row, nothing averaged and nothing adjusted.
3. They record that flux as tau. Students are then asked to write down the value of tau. 16.27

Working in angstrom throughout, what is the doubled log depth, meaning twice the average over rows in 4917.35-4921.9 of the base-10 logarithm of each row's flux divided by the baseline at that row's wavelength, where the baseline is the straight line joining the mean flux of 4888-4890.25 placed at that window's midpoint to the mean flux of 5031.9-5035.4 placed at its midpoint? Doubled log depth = -0.129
